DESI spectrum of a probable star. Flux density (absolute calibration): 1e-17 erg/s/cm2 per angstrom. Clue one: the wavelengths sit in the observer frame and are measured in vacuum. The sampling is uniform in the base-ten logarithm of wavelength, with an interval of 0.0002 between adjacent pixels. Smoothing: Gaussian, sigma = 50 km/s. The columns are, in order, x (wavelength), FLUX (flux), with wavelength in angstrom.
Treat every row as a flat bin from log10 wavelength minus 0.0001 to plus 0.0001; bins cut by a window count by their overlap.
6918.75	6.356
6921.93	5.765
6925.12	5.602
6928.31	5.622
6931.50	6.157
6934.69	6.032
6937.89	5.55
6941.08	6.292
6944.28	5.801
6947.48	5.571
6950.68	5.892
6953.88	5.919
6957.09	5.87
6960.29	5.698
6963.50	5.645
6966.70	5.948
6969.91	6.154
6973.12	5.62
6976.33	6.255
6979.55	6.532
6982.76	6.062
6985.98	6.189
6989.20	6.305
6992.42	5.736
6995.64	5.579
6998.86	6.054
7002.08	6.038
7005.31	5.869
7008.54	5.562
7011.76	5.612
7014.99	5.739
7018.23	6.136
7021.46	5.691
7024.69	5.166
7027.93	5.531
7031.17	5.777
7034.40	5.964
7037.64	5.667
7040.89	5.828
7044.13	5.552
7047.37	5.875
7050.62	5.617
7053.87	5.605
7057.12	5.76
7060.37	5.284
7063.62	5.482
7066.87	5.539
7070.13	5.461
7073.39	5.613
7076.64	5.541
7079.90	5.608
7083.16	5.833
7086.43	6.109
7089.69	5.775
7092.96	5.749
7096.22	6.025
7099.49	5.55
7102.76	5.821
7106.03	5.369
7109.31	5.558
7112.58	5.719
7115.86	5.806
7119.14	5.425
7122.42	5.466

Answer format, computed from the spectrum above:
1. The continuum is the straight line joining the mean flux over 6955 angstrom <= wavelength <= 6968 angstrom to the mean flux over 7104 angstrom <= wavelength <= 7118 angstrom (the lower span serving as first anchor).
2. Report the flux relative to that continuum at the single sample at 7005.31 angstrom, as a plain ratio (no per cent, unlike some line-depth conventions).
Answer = 1.023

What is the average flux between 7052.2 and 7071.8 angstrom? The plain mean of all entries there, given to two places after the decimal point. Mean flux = 5.52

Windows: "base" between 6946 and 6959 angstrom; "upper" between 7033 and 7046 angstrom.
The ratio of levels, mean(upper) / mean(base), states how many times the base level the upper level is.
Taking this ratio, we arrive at 0.99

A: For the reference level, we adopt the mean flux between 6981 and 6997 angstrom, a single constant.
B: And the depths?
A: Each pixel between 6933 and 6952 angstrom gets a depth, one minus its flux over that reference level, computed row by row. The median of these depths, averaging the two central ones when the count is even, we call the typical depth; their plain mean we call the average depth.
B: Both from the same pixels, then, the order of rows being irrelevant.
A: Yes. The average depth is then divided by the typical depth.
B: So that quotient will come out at 0.92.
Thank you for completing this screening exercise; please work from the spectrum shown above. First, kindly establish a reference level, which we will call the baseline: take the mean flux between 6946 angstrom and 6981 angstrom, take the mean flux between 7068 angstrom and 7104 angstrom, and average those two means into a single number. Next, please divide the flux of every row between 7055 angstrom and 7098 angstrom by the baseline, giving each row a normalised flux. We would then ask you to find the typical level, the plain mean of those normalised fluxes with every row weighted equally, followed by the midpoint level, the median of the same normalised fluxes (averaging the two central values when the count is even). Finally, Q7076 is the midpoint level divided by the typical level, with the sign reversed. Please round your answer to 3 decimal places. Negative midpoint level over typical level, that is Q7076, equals -0.989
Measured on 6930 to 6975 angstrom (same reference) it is -1.002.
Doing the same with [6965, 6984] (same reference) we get -1.002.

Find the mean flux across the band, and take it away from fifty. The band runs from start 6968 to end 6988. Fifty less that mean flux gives 43.9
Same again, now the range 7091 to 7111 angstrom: 44.3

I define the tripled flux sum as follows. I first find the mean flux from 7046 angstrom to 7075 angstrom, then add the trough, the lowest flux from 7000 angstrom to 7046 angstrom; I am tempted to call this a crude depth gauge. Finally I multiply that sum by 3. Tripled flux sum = 32.2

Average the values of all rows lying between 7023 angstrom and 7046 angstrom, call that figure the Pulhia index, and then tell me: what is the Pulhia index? 5.64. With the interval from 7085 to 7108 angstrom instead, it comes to 5.77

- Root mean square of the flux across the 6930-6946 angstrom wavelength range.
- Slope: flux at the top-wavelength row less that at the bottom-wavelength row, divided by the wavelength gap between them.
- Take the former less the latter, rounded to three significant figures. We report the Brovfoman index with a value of 6.00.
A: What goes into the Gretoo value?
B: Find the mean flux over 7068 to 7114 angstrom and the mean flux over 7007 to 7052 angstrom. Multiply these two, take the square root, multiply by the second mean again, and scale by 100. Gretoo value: 3243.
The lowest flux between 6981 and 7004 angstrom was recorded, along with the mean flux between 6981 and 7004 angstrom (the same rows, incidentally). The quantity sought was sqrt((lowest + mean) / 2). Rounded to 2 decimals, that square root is 2.41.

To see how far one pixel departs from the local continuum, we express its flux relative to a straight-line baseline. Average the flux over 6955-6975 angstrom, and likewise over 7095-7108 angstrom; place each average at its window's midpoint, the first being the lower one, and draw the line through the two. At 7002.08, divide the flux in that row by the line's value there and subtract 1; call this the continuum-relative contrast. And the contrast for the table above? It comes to 0.043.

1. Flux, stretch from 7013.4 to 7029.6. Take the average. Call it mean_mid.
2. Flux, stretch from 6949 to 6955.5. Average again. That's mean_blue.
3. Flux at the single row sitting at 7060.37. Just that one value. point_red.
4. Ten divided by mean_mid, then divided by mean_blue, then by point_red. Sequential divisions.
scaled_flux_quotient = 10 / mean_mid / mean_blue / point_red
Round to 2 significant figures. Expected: 0.057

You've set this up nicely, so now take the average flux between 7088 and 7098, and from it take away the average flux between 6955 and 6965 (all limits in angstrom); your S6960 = 0.11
